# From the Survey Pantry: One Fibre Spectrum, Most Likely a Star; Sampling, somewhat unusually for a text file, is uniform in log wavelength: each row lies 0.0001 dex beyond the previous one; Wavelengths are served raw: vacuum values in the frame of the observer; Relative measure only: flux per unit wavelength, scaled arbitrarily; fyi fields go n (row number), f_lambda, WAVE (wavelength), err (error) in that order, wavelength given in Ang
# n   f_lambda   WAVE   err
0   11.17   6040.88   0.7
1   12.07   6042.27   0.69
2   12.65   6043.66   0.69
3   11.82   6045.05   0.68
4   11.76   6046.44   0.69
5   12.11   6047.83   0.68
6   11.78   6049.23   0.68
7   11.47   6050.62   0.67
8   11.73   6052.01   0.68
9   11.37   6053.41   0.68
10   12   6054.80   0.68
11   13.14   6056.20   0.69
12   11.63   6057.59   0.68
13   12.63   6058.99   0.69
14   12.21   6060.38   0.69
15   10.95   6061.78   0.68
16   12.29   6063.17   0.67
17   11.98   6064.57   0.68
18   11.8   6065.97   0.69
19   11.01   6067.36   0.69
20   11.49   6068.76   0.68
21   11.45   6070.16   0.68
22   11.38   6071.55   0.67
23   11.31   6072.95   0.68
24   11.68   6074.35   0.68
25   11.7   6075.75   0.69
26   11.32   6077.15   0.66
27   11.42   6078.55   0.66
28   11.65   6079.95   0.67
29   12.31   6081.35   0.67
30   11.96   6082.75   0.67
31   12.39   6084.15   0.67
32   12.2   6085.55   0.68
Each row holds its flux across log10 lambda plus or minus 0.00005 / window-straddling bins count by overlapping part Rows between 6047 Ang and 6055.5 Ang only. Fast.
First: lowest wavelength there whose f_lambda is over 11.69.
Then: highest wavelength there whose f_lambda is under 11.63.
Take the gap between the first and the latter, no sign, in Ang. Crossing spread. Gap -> 5.6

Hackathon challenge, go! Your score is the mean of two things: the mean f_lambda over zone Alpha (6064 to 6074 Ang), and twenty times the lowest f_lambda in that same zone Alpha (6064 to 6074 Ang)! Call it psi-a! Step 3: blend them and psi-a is 116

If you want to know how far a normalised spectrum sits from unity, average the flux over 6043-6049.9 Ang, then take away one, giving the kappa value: 11.0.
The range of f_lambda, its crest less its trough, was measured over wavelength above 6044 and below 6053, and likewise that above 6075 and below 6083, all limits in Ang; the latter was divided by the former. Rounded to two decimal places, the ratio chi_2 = 1.55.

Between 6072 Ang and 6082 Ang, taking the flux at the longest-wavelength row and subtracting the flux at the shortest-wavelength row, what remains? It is 1.0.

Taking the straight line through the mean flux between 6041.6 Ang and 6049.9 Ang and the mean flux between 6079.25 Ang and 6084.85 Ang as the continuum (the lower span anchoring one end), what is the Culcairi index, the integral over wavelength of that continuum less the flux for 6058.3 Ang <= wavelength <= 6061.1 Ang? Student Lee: -1.0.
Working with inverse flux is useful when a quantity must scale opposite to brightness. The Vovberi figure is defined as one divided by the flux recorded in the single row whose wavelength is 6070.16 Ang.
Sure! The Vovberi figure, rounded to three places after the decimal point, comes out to 0.087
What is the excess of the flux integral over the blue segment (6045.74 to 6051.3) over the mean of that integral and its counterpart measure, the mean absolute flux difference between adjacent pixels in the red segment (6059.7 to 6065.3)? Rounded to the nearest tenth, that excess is 32.3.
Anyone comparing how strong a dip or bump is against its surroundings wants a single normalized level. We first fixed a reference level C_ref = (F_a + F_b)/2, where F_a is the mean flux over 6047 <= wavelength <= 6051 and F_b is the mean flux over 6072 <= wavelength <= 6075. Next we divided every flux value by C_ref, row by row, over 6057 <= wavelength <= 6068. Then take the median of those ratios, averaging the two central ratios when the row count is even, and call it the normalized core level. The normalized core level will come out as 1.02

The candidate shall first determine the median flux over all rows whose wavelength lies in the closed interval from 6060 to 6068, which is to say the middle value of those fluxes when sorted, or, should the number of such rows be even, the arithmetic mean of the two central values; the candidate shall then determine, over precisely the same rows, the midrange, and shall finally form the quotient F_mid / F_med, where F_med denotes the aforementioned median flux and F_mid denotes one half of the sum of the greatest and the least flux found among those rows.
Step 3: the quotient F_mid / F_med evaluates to 0.98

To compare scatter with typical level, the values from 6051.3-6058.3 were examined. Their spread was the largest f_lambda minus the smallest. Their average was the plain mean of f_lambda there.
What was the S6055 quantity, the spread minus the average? -10.2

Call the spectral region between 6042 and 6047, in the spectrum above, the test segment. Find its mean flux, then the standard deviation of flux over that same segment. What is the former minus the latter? 11.7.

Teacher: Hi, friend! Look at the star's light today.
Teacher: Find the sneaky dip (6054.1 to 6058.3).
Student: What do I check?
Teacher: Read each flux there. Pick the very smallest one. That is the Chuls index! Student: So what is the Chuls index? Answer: 11.63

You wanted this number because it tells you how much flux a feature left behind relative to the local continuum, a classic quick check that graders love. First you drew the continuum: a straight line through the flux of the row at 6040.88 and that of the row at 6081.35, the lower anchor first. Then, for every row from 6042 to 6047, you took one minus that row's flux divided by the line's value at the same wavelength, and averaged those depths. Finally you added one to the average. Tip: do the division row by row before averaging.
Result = 0.928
